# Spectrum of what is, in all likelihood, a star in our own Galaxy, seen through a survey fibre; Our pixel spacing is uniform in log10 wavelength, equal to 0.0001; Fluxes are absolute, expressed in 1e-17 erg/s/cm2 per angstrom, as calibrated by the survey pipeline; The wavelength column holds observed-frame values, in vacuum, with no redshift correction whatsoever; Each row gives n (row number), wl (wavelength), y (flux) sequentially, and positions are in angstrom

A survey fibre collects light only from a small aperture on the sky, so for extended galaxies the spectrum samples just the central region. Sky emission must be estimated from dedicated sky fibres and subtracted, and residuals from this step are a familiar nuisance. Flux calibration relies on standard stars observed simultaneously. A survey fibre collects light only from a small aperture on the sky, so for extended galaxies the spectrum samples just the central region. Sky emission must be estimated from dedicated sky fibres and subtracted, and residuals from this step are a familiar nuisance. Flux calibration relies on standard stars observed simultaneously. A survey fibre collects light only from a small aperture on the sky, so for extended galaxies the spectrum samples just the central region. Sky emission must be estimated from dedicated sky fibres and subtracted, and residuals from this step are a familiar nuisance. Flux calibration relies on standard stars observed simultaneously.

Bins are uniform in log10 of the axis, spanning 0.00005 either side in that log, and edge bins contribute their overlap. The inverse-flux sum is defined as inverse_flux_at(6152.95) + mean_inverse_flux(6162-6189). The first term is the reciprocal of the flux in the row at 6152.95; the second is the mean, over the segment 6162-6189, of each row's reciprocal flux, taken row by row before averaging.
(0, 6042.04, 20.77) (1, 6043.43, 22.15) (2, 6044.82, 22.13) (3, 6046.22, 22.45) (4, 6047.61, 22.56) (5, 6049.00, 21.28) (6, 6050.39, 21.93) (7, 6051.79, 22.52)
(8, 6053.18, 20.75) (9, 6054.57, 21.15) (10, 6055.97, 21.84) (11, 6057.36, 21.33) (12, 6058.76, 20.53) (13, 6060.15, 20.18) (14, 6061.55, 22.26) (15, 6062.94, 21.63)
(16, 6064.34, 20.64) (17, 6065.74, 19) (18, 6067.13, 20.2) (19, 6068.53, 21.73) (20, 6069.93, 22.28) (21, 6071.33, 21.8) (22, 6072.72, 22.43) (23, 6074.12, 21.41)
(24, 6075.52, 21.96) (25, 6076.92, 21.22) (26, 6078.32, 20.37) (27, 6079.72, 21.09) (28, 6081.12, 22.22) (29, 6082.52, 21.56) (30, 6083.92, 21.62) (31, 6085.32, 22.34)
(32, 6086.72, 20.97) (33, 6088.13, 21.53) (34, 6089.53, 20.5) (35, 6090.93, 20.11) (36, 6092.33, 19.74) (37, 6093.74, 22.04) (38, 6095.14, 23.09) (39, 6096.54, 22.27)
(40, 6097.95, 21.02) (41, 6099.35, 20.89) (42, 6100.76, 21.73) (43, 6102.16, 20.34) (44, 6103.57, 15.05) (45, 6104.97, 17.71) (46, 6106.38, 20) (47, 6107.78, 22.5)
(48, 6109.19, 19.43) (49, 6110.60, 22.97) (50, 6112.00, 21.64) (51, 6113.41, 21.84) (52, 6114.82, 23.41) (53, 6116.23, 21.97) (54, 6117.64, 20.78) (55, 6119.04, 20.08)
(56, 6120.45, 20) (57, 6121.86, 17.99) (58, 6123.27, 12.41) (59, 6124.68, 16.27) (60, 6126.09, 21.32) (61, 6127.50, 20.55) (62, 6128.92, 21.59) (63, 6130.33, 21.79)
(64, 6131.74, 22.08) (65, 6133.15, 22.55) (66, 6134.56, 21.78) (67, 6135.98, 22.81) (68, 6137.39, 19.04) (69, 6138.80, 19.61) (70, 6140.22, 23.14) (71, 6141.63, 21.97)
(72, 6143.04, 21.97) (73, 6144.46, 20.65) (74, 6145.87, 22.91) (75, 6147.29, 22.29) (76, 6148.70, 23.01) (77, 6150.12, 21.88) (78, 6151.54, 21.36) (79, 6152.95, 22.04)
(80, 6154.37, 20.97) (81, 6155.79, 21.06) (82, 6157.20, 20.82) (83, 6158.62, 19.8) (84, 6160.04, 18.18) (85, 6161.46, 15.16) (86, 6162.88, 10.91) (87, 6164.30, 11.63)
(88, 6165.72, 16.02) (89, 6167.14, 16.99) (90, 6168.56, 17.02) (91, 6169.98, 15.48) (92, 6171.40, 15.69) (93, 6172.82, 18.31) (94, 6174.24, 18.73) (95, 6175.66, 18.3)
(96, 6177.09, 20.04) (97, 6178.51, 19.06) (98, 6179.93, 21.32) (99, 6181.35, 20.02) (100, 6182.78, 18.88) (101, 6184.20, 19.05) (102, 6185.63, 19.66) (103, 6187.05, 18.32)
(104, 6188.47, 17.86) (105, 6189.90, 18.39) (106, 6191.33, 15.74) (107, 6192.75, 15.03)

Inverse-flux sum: 0.104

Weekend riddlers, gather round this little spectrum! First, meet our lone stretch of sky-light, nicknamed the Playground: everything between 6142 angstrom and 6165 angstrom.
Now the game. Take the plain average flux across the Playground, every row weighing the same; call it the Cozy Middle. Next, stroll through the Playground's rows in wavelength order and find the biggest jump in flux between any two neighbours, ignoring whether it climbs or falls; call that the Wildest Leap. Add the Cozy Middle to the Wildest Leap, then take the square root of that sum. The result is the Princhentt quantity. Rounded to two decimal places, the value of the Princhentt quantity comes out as 4.89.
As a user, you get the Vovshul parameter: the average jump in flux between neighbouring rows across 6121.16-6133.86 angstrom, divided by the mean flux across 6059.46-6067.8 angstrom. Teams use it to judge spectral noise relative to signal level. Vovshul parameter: 0.10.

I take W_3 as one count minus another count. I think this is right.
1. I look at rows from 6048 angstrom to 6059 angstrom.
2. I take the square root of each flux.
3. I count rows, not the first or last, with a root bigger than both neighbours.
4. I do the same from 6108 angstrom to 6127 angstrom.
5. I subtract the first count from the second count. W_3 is 0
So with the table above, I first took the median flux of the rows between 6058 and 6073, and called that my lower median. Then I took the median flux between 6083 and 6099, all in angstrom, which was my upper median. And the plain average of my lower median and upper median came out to 21.58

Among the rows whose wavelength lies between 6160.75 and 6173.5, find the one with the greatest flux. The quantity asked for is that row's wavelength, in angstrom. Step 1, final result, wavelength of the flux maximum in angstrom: 6172.82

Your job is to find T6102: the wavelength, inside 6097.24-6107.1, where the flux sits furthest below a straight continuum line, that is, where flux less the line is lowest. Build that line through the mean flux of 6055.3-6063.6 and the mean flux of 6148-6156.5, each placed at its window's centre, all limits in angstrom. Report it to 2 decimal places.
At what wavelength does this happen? 6103.57 angstrom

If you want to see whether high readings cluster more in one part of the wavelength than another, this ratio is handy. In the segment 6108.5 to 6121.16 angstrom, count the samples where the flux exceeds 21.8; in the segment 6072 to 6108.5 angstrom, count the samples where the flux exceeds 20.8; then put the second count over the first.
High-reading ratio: 4.5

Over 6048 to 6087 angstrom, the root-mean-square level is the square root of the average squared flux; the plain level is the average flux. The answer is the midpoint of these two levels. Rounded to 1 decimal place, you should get 21.4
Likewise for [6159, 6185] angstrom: 17.4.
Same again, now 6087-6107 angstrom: 20.5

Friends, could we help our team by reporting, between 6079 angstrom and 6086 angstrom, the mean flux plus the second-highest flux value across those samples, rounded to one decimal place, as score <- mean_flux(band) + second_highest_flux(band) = 44.0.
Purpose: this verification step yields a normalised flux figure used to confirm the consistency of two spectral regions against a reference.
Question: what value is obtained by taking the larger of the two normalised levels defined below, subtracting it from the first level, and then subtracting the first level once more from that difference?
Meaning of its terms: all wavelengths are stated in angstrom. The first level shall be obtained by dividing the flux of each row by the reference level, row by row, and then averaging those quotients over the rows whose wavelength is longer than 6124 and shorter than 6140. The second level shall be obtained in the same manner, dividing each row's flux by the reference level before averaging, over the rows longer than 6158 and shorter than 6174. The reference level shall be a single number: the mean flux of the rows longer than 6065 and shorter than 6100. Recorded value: -0.98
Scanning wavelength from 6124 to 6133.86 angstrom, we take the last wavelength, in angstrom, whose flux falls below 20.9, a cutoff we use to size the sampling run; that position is 6127.50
